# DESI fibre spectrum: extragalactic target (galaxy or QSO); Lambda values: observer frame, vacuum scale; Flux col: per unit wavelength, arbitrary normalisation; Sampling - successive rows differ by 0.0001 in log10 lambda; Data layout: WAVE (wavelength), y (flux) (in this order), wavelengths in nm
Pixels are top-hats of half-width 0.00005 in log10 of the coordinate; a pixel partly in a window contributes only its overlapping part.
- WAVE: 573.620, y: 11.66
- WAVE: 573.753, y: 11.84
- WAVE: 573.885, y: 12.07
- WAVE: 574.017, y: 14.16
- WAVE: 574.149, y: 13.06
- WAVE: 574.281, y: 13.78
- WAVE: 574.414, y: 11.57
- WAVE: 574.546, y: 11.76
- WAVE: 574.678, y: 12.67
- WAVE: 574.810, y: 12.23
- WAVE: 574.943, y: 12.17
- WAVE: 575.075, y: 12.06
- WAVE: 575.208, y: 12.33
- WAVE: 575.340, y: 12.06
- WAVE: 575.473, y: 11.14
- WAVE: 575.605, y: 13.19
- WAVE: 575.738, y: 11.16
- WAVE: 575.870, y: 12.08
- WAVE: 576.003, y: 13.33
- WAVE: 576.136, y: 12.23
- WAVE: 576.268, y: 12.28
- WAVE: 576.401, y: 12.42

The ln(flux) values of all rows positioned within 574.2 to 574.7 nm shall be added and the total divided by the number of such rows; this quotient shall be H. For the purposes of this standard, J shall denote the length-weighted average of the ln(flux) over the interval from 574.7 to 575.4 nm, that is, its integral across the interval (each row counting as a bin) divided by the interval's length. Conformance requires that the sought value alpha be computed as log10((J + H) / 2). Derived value 0.400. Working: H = 2.52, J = 2.50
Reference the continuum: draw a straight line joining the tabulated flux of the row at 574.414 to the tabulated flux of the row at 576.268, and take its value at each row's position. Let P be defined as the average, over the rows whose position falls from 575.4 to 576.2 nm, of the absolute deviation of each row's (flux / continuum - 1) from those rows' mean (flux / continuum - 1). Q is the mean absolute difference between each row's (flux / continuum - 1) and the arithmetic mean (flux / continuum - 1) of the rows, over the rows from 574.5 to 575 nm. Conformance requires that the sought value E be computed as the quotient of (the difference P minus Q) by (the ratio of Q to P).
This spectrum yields 0.108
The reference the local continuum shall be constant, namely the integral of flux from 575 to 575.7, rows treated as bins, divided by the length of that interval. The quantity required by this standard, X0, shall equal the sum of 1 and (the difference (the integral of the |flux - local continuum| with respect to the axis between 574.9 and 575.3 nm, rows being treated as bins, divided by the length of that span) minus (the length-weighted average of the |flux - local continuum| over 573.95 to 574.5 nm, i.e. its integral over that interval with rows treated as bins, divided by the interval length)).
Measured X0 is -0.2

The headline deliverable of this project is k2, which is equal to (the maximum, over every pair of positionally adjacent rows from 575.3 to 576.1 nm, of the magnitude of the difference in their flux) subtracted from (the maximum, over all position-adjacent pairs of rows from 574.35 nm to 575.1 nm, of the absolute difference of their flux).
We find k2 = -1.1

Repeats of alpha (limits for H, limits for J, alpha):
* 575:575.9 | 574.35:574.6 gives 0.393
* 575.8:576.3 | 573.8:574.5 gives 0.404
